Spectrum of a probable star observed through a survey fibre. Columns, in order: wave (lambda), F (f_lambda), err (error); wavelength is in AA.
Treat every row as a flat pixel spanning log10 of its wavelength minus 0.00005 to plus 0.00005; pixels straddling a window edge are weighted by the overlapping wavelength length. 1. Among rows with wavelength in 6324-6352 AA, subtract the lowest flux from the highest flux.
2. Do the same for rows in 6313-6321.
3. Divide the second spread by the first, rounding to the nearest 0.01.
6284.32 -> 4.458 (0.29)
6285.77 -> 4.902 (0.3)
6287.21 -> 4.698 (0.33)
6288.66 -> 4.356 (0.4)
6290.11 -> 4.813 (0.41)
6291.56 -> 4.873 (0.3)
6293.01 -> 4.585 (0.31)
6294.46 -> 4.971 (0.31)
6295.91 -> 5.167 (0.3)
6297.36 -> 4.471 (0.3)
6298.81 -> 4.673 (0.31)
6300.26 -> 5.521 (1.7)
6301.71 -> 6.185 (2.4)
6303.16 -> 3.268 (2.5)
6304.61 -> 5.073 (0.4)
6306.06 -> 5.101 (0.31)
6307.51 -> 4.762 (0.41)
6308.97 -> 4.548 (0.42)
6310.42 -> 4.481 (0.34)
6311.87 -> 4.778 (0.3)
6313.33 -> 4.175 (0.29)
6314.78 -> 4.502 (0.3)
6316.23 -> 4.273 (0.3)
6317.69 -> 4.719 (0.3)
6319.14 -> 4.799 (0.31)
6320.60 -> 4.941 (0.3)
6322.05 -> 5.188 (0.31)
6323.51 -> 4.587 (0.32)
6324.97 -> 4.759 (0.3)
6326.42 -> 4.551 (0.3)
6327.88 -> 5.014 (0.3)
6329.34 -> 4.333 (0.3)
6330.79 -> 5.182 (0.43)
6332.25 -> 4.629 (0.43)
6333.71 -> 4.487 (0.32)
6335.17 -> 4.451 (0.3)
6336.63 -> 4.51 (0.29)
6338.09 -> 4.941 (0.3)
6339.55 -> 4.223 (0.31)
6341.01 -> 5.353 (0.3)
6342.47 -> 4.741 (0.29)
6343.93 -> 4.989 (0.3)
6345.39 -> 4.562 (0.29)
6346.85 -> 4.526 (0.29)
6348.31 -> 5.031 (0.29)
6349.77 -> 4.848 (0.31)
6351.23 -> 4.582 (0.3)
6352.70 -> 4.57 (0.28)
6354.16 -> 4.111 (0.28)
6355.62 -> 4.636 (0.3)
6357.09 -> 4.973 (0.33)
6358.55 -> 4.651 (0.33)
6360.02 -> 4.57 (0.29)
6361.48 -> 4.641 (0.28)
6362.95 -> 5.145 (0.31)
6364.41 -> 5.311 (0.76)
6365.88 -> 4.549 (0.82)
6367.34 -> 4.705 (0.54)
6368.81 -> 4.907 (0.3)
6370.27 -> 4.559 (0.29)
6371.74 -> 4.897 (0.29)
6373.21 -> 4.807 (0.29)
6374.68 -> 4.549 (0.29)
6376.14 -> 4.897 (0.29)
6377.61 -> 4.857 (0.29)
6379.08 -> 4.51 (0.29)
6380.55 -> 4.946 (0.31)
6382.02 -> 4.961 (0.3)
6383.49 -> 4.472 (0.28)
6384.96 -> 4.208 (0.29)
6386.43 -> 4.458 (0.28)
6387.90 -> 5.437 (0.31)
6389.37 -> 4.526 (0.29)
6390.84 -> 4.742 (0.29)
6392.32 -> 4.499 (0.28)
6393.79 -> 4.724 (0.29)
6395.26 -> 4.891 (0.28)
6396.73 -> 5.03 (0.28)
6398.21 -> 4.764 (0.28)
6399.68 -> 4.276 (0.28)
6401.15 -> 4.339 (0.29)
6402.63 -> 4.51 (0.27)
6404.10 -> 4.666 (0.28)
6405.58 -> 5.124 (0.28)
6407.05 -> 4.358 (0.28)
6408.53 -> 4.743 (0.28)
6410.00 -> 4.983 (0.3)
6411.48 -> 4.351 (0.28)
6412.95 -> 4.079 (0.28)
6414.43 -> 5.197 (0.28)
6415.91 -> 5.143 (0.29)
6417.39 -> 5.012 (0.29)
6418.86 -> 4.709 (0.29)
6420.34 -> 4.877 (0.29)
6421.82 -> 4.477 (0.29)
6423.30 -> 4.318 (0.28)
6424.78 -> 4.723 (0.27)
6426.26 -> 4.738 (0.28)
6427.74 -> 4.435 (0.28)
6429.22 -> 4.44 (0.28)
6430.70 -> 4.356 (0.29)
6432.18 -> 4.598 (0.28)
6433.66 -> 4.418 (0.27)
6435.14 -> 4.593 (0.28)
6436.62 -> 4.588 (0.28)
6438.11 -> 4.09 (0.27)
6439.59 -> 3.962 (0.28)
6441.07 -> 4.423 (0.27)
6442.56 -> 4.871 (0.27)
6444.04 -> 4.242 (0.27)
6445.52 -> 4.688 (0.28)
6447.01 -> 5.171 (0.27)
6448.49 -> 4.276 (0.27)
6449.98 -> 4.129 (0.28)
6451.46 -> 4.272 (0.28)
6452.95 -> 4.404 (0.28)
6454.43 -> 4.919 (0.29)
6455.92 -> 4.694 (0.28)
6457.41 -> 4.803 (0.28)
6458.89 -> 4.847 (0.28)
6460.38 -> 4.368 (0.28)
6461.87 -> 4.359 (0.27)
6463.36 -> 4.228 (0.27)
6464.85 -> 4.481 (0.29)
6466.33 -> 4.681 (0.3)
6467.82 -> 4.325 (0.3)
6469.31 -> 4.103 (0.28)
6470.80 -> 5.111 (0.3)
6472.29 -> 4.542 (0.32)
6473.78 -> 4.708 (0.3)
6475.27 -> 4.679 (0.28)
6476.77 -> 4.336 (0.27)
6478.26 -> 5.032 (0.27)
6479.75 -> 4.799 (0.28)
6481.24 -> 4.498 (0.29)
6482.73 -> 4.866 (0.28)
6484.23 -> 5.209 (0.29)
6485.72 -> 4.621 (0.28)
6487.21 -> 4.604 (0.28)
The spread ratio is 0.68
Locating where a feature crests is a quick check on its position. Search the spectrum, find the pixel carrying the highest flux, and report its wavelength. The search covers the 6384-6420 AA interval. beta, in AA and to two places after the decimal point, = 6387.90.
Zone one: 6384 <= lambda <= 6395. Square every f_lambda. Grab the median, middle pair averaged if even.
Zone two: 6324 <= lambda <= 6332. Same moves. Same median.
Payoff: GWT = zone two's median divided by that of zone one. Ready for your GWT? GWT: 1.11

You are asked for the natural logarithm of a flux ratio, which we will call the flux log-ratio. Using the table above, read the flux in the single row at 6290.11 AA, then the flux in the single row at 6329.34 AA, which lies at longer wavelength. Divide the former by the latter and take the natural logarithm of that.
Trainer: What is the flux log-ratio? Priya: 0.11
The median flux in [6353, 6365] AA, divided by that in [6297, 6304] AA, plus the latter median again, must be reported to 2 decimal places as 5.67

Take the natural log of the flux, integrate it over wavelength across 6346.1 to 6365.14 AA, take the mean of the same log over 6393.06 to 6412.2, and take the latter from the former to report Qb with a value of 28.0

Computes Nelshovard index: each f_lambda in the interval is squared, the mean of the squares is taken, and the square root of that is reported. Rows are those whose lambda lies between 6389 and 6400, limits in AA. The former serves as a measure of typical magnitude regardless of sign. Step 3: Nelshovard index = 4.69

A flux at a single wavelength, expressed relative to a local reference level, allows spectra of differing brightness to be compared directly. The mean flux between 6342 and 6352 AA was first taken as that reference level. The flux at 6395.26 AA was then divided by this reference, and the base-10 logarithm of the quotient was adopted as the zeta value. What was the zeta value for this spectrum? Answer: 0.012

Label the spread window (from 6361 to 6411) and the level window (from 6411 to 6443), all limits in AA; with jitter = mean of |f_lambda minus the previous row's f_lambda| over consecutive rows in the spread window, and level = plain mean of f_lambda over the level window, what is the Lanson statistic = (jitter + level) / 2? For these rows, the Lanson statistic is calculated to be 2.45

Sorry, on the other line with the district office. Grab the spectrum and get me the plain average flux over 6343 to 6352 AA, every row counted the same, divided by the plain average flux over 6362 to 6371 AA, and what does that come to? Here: 0.98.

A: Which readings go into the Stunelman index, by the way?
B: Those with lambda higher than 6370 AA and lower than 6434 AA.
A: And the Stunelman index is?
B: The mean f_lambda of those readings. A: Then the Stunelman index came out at 4.67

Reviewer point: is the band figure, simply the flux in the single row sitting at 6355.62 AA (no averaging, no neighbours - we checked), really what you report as 4.636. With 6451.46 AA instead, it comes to 4.272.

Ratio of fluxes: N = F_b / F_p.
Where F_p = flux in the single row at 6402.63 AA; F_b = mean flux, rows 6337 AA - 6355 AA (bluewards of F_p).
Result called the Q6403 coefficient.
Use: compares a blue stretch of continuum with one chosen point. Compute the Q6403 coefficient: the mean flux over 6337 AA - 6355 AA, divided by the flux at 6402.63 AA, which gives 1.04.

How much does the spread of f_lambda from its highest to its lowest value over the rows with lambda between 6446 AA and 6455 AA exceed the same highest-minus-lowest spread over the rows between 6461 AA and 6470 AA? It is 0.46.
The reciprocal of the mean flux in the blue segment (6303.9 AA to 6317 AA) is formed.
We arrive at 0.216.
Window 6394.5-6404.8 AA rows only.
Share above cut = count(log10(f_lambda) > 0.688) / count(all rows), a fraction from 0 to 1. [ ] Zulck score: 0.29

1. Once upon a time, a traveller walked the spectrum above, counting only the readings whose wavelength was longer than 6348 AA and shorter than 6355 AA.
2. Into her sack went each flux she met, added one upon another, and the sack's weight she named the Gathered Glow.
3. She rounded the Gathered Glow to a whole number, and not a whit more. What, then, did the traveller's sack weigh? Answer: 23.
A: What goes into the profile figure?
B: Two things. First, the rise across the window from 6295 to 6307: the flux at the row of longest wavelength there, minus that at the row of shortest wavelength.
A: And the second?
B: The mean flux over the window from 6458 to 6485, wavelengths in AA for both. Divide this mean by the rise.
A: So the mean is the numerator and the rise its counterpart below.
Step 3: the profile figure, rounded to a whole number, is -70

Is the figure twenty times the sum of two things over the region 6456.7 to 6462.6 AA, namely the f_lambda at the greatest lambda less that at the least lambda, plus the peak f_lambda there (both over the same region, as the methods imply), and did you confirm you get 88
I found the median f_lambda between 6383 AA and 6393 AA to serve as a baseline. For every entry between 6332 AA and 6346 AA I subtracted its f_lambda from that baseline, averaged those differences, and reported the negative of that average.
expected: 0.19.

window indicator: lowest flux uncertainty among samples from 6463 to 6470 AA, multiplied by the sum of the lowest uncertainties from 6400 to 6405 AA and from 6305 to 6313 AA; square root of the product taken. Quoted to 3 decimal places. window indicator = 0.392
